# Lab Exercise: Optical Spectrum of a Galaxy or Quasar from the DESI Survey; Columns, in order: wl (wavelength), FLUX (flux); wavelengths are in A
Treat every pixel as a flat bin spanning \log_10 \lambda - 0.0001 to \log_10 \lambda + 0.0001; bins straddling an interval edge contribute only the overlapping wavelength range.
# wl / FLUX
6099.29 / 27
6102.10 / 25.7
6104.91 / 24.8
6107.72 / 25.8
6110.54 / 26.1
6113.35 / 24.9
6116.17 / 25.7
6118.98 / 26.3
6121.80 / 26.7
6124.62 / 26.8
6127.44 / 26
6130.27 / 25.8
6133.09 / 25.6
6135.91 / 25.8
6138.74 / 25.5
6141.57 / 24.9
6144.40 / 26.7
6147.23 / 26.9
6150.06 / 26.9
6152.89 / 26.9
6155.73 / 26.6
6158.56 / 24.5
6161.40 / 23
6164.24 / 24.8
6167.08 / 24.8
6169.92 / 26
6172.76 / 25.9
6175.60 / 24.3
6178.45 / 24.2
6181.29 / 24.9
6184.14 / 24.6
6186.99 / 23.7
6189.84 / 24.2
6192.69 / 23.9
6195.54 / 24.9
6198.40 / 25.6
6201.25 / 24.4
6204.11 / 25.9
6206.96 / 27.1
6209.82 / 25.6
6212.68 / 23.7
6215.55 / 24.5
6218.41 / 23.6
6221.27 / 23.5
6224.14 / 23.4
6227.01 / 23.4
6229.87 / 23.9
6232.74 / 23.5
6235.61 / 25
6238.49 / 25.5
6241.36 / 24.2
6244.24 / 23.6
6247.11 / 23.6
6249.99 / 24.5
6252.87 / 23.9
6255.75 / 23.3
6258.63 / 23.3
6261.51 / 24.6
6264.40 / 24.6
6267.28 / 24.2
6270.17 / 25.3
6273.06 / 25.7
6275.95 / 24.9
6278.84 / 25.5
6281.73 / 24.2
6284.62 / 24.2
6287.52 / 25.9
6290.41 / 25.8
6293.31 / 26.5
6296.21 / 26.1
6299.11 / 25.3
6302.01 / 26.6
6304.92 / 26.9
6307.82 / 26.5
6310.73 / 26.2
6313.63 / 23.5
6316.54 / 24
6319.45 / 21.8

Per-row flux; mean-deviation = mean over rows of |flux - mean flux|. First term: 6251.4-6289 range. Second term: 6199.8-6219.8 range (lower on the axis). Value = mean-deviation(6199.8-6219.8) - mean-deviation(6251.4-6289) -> 0.4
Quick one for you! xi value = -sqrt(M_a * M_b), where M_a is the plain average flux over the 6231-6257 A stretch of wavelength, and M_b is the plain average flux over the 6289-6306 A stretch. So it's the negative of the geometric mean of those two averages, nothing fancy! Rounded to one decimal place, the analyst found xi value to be -25.1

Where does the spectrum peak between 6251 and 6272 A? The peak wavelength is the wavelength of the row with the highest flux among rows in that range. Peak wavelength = 6270.17 A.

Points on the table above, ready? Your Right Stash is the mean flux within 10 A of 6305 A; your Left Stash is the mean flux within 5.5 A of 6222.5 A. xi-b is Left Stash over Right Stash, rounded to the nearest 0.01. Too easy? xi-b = 0.91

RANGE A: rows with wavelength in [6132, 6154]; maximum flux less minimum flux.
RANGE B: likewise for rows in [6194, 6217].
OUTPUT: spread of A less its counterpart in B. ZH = -1.4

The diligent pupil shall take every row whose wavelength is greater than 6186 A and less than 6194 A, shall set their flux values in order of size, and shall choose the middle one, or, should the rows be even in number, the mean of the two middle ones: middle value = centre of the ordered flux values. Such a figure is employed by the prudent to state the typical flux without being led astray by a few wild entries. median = 23.9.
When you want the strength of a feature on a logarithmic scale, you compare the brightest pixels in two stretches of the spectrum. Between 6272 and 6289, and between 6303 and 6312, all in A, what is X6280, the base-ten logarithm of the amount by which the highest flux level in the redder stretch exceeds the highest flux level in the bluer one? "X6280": 0.00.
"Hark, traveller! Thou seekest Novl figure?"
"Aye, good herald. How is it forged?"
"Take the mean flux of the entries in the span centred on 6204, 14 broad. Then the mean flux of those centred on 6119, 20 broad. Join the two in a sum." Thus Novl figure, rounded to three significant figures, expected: 51.8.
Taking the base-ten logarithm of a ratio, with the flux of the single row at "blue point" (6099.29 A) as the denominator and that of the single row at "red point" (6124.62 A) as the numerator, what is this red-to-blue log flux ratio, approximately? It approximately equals 0.00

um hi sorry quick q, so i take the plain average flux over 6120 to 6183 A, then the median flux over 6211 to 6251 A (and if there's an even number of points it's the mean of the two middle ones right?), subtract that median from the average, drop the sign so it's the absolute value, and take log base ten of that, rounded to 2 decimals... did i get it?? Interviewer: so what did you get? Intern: 0.29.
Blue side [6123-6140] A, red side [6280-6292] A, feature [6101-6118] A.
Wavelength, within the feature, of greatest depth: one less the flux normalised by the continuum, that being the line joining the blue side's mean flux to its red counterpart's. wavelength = 6104.91 A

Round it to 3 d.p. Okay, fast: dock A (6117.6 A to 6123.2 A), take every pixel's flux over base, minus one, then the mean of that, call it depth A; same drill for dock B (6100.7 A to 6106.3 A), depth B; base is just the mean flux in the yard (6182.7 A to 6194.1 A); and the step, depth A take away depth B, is 0.052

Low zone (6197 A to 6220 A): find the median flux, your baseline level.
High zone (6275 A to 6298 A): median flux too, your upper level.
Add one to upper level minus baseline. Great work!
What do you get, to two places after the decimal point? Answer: 1.60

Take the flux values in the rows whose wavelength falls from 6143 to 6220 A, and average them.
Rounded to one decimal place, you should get 25.1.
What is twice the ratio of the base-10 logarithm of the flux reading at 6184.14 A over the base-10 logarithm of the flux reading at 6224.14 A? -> 2.03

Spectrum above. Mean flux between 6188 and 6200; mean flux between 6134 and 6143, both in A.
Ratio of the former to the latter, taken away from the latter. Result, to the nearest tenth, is 24.4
